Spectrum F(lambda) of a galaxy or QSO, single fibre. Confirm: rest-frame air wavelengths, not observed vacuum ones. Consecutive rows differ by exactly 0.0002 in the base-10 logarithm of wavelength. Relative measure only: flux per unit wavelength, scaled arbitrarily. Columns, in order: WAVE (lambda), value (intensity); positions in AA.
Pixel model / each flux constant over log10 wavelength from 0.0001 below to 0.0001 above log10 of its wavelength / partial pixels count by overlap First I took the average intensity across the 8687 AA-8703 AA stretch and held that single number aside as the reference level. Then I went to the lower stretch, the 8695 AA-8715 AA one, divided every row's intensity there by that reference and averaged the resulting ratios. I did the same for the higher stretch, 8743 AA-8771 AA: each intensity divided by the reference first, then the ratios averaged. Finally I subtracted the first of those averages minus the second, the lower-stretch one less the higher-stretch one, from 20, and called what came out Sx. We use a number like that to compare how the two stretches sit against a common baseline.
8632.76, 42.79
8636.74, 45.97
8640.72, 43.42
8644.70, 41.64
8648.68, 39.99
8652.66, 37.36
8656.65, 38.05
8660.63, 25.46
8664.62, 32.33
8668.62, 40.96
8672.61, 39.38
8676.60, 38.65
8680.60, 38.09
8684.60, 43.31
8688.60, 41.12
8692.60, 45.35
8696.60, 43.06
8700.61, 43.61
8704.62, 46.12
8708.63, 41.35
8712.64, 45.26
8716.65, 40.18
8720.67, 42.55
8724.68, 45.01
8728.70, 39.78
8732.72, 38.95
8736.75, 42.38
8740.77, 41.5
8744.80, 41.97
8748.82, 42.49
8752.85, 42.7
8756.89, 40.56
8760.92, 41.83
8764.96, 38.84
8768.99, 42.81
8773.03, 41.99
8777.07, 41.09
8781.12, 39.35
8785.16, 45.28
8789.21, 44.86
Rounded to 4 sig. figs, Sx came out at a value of 19.95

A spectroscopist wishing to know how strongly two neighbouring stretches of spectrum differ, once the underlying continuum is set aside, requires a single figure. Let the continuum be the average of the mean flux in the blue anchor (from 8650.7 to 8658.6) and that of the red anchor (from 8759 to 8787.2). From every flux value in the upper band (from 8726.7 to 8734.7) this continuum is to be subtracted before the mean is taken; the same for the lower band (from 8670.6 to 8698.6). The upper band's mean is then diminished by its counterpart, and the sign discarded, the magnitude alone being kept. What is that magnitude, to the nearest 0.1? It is 1.9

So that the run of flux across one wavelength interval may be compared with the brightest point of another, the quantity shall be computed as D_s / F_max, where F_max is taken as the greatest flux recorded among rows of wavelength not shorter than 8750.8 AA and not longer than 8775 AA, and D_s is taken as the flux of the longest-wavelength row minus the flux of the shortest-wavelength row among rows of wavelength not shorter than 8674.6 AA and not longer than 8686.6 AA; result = 0.109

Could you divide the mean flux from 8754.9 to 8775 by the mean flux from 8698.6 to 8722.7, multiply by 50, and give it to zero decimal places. 48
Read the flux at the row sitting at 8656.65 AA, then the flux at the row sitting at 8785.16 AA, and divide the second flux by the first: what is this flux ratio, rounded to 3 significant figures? 1.19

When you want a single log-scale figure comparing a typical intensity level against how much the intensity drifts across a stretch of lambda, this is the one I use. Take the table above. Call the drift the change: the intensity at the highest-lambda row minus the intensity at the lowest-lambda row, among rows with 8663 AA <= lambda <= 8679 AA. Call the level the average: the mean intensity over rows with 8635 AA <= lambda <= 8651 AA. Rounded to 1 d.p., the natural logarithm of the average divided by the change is 1.9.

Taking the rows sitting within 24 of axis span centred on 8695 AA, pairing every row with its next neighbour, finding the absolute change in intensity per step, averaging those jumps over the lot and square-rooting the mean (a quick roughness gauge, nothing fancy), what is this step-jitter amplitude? 1.53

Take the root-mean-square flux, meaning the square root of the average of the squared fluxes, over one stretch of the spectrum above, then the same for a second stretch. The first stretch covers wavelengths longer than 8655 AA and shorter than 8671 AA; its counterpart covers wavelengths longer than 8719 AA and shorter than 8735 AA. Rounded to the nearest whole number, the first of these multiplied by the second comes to 1445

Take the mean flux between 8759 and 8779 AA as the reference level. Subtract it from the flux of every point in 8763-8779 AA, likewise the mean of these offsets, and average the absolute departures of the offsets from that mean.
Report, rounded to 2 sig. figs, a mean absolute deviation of 1.2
